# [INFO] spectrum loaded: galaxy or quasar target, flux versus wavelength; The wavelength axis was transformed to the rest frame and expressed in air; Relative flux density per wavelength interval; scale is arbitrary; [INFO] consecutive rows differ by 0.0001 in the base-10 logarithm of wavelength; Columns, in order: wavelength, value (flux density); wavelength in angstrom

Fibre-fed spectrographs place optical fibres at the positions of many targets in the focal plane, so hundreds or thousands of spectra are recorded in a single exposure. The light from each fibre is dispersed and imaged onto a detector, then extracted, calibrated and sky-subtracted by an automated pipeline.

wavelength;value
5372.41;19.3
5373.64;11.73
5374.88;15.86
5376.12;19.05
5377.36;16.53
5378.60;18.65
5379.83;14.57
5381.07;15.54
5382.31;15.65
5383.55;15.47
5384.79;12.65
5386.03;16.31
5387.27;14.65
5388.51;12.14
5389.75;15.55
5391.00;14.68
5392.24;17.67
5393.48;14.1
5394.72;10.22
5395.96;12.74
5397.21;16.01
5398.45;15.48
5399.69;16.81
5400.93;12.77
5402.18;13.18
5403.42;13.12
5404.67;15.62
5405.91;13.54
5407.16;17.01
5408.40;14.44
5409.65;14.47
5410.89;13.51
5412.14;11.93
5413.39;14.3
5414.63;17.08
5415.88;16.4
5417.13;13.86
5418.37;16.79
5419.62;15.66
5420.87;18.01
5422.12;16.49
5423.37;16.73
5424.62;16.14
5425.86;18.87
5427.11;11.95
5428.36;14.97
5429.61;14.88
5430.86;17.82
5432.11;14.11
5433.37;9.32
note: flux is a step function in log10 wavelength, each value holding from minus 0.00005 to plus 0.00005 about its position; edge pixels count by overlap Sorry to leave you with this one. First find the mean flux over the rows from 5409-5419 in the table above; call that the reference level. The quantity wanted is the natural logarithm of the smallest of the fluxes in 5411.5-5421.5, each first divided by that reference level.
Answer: -0.22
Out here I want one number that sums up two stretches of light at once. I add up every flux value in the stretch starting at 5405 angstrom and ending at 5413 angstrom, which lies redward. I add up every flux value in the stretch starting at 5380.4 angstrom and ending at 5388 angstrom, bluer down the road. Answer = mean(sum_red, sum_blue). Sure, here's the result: 87.6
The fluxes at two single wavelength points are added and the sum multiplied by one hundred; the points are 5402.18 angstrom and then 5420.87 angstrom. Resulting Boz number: 3119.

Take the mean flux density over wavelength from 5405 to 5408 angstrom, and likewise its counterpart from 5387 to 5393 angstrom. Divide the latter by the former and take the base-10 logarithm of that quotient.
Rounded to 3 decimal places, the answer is -0.010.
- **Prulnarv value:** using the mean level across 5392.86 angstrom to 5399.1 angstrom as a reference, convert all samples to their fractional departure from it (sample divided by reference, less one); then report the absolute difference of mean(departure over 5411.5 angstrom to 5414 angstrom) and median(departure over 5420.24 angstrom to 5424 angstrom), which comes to 0.26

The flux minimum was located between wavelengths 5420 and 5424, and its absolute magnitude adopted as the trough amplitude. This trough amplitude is 16.5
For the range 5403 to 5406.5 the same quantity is 13.1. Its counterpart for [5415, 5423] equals 13.9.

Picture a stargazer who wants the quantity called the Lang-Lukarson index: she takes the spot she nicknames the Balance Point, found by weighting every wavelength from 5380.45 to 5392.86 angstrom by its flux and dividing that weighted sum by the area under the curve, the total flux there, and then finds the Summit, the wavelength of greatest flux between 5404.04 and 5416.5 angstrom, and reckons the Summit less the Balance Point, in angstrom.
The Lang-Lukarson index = 27.9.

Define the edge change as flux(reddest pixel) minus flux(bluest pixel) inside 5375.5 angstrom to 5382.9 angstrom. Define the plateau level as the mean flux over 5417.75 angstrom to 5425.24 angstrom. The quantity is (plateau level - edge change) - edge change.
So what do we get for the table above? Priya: 23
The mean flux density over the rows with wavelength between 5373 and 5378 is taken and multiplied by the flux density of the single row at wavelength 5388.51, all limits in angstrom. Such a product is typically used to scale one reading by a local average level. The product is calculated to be 192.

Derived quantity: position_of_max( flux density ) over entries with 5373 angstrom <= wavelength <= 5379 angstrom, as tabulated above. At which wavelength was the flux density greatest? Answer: 5376.12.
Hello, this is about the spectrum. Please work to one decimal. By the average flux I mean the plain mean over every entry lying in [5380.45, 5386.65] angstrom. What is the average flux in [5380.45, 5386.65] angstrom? 15.1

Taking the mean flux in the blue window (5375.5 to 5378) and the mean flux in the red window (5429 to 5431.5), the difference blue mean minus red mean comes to 1.4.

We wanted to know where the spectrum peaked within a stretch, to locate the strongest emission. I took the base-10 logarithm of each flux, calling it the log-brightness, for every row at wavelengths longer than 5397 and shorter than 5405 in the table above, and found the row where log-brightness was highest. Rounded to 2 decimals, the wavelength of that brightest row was 5399.69 angstrom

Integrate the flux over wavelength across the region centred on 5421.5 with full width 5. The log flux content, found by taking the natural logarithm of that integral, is 4.4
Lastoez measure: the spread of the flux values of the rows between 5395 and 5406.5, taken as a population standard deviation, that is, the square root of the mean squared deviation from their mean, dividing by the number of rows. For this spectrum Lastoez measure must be 1.50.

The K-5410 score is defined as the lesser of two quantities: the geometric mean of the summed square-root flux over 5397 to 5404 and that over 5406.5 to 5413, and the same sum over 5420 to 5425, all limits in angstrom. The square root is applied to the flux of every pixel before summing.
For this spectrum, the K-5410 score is 16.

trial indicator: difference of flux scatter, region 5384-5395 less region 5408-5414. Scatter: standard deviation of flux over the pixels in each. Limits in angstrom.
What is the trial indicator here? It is 1.2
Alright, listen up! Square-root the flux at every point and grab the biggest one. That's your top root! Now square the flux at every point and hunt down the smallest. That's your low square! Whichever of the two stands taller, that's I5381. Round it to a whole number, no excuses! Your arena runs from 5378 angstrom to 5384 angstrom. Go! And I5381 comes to 212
